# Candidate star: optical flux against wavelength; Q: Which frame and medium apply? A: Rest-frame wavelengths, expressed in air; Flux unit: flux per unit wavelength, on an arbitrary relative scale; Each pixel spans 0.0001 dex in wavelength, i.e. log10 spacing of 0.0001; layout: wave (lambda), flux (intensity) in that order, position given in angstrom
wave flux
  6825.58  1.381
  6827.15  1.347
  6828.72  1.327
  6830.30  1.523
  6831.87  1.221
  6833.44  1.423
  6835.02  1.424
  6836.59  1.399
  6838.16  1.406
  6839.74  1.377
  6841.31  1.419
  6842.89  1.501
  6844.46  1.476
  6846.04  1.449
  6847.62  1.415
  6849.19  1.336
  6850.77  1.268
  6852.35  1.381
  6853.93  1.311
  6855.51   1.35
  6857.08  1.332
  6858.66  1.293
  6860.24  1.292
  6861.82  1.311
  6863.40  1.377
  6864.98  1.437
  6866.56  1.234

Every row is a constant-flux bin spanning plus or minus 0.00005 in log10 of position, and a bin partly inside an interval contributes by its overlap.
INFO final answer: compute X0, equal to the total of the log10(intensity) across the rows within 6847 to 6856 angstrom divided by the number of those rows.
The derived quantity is 0.128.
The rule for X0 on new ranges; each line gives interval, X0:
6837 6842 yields 0.146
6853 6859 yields 0.121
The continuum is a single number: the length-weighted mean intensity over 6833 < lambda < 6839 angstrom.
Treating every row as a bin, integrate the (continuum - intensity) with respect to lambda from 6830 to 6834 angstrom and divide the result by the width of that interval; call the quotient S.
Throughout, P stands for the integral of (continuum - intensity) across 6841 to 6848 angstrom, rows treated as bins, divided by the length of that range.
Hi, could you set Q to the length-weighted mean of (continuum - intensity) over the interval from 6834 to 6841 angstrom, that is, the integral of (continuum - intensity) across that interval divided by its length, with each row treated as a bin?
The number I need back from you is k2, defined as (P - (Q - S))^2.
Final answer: 0.000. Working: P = -0.05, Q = 0.008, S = 0.04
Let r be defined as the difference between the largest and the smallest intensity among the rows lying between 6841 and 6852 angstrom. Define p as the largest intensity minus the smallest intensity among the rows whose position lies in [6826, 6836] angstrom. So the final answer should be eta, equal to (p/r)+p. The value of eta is 1.6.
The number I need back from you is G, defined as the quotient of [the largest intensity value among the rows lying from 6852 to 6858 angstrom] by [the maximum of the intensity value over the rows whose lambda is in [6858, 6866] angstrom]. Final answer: 0.96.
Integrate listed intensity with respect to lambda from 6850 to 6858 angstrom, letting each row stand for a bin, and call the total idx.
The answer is 11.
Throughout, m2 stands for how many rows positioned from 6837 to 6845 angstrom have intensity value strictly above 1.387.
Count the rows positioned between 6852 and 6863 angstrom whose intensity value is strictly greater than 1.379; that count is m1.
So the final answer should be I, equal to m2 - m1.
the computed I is 3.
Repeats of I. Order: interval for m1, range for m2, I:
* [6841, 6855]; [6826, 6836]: -3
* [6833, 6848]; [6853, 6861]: -9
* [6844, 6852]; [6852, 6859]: -3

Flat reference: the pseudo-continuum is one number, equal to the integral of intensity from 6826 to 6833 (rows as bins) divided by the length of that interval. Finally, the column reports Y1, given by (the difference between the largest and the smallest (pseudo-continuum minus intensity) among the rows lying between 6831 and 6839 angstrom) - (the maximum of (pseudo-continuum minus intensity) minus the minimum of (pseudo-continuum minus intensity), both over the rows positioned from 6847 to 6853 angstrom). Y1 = 0.06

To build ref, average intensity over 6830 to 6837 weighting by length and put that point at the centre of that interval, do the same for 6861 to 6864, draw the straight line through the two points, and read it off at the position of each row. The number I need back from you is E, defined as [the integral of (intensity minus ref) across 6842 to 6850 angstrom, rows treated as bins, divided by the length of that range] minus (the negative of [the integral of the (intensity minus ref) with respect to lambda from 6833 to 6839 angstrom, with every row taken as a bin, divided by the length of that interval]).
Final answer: 0.09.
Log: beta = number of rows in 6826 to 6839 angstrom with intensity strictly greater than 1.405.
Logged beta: 4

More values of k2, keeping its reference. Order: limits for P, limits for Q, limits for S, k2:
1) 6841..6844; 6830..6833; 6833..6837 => 0.014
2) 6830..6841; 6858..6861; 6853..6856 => 0.000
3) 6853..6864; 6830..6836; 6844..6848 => 0.001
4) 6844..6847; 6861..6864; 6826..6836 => 0.007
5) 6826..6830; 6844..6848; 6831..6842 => 0.013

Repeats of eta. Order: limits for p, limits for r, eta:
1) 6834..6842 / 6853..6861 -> 0.9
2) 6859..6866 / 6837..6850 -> 1.0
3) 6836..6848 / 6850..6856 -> 1.2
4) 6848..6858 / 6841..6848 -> 1.4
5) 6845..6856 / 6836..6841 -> 6.4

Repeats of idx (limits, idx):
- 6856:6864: 11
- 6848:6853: 7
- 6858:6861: 4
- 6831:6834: 4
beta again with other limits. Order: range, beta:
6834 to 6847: 6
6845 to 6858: 2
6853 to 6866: 1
